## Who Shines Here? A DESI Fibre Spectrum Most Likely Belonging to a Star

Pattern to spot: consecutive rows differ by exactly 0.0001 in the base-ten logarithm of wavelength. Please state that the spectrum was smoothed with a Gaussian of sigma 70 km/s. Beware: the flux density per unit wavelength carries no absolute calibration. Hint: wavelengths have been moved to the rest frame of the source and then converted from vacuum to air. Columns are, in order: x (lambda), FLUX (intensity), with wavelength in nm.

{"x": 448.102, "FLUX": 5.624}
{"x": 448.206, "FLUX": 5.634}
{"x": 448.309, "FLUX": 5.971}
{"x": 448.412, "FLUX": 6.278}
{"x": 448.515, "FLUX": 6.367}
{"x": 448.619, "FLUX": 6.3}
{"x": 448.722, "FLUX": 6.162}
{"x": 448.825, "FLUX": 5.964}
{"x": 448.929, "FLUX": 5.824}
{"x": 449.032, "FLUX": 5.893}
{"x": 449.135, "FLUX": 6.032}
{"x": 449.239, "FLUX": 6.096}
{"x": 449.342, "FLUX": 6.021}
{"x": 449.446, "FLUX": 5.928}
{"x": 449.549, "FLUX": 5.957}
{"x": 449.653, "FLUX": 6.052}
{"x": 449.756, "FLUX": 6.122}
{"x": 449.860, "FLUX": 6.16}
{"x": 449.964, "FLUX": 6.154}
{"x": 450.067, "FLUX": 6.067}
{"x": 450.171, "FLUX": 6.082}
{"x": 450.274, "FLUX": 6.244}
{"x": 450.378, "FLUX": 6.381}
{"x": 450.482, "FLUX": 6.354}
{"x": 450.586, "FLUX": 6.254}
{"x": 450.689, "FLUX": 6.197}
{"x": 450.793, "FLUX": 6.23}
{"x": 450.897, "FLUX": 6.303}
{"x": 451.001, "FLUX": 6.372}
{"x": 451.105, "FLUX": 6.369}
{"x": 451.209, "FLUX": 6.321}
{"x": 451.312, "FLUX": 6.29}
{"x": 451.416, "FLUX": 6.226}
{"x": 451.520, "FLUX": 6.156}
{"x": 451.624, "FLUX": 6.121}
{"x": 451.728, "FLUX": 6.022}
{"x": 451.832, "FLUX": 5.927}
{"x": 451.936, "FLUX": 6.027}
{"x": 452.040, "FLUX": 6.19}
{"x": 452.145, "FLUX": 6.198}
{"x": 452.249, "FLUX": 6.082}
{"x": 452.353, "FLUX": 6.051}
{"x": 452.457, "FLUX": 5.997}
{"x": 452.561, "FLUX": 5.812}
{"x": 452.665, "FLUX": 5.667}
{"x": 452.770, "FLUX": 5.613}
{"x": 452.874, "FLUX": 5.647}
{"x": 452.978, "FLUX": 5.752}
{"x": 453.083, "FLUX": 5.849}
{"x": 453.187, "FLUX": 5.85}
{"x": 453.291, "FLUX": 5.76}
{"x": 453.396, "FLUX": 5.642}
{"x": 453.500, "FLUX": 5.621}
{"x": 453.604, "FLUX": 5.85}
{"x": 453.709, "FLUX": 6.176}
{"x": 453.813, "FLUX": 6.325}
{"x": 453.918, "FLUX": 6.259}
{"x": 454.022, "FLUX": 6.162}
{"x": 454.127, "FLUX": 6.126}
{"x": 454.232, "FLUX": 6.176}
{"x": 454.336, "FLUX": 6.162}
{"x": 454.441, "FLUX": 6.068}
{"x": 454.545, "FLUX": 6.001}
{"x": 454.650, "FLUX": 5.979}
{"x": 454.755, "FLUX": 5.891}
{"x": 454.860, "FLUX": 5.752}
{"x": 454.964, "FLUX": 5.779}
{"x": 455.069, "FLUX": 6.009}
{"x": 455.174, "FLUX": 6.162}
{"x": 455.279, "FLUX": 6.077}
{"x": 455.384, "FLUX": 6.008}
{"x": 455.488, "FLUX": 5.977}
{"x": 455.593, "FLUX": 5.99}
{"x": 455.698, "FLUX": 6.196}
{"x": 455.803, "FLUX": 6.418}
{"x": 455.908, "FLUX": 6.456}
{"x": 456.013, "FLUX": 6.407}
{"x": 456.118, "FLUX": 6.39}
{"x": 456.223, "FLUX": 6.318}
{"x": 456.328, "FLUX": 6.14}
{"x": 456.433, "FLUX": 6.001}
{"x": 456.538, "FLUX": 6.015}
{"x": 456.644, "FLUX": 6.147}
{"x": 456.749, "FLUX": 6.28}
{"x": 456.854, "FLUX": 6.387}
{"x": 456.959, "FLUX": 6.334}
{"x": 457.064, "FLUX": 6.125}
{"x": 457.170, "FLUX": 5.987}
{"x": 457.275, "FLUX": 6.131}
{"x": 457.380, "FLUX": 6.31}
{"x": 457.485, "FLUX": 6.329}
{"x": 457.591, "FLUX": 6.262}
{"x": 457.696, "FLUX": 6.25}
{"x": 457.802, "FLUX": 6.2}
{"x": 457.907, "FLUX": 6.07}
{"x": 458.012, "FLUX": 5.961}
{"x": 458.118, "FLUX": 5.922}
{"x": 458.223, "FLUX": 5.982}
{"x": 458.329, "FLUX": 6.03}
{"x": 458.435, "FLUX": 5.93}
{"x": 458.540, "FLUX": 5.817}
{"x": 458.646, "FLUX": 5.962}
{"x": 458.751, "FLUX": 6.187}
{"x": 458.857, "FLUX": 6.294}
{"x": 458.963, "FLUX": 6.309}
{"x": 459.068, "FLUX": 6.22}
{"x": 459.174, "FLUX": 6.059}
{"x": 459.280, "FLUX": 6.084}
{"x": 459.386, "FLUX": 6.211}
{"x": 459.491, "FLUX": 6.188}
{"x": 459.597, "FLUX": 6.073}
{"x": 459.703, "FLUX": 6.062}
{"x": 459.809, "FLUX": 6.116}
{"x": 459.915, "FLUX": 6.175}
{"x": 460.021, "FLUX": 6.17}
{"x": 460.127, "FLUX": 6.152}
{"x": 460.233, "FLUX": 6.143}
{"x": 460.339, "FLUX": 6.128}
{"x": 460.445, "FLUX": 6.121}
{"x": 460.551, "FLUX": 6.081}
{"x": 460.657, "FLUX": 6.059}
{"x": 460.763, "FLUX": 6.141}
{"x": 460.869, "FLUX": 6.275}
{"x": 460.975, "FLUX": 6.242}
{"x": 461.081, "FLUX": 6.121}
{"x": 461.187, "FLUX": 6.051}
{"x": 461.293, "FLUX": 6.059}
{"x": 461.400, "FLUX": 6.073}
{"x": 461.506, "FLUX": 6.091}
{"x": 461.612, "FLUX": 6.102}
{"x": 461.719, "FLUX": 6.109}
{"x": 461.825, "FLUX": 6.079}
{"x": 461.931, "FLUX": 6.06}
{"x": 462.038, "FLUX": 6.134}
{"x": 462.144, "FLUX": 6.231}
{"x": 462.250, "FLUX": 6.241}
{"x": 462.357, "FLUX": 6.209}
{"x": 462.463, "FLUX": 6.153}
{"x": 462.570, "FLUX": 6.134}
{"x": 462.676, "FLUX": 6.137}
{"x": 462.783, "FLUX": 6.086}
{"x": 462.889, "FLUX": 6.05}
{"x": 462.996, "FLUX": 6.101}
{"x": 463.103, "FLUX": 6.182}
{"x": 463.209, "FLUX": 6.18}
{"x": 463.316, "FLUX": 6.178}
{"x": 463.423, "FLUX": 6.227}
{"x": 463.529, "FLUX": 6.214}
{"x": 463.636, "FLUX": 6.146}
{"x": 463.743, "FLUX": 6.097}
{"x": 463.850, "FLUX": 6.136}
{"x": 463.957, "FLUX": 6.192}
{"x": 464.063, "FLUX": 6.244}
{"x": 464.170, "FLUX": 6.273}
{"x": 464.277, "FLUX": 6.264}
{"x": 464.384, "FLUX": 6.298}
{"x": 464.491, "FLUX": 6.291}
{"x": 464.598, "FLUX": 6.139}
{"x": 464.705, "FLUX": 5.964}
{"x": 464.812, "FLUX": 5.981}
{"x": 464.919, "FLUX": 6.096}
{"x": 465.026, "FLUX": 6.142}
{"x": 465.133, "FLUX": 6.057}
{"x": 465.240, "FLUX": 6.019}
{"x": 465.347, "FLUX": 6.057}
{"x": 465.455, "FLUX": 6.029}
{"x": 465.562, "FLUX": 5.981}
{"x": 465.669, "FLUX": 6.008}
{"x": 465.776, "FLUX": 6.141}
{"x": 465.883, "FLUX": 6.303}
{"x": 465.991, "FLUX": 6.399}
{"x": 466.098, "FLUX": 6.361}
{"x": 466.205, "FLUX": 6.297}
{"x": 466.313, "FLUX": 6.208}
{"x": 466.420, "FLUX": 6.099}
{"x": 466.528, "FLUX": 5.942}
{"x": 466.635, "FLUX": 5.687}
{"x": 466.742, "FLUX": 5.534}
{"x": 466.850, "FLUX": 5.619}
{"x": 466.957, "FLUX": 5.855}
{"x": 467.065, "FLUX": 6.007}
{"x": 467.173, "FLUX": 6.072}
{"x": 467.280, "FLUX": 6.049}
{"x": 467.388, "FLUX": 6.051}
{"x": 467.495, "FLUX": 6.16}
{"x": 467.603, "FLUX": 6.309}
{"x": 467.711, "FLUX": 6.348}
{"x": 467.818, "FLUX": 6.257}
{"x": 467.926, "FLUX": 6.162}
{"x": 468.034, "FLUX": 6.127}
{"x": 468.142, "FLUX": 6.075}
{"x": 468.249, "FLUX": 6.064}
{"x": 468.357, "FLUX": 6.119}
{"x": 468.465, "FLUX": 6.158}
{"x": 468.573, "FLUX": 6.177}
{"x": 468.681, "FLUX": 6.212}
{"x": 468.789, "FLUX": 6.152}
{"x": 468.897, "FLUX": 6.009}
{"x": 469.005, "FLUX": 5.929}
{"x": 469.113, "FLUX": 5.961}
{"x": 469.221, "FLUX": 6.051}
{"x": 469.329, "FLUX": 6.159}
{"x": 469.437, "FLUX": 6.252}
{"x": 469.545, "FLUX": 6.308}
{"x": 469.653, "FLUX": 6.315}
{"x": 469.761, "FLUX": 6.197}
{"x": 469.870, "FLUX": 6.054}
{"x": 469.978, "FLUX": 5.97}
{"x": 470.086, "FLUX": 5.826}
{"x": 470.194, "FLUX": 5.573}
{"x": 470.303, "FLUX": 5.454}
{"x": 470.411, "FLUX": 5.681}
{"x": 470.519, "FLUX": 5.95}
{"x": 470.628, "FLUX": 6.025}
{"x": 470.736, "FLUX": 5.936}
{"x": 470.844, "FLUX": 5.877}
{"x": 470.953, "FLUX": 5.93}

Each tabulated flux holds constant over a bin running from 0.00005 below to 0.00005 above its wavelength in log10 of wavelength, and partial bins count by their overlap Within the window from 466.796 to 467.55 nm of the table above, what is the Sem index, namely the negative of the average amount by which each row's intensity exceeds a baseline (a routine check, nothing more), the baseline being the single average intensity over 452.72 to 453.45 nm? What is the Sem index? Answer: -0.24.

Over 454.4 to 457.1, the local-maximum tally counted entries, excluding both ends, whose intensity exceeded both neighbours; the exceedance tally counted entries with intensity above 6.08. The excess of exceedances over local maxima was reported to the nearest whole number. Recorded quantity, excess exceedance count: 10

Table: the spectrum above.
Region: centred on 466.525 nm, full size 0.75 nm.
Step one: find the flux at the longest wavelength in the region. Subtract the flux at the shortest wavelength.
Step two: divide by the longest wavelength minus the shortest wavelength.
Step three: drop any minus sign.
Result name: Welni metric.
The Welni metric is 1.1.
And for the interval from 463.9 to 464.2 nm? 0.4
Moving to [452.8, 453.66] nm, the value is 0.3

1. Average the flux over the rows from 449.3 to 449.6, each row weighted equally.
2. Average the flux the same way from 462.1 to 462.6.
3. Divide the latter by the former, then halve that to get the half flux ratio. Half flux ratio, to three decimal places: 0.519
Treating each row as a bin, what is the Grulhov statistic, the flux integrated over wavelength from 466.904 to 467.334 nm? 2.58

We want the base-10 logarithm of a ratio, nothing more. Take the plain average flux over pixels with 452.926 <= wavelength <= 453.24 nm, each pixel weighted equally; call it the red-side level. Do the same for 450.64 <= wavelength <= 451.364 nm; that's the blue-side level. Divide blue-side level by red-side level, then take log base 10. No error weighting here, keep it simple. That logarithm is 0.03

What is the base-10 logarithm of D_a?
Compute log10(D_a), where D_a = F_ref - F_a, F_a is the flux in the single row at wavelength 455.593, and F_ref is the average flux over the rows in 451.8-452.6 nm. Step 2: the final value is -1.3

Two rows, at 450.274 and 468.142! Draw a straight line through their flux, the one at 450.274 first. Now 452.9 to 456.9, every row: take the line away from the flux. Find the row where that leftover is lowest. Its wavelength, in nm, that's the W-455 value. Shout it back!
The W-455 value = 453.500 nm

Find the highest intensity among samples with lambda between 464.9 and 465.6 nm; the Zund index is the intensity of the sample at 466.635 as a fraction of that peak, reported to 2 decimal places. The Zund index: 0.93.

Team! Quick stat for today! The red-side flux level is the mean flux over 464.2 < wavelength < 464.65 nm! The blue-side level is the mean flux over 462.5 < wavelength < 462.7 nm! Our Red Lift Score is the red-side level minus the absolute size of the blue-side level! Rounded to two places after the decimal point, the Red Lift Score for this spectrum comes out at 0.11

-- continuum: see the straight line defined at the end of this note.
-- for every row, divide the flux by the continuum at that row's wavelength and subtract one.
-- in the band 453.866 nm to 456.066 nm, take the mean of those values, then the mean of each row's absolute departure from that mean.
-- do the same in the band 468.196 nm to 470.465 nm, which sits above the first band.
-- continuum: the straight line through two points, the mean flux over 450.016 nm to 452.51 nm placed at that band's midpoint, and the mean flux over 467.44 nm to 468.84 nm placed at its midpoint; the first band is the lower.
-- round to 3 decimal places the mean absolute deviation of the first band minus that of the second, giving -0.004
